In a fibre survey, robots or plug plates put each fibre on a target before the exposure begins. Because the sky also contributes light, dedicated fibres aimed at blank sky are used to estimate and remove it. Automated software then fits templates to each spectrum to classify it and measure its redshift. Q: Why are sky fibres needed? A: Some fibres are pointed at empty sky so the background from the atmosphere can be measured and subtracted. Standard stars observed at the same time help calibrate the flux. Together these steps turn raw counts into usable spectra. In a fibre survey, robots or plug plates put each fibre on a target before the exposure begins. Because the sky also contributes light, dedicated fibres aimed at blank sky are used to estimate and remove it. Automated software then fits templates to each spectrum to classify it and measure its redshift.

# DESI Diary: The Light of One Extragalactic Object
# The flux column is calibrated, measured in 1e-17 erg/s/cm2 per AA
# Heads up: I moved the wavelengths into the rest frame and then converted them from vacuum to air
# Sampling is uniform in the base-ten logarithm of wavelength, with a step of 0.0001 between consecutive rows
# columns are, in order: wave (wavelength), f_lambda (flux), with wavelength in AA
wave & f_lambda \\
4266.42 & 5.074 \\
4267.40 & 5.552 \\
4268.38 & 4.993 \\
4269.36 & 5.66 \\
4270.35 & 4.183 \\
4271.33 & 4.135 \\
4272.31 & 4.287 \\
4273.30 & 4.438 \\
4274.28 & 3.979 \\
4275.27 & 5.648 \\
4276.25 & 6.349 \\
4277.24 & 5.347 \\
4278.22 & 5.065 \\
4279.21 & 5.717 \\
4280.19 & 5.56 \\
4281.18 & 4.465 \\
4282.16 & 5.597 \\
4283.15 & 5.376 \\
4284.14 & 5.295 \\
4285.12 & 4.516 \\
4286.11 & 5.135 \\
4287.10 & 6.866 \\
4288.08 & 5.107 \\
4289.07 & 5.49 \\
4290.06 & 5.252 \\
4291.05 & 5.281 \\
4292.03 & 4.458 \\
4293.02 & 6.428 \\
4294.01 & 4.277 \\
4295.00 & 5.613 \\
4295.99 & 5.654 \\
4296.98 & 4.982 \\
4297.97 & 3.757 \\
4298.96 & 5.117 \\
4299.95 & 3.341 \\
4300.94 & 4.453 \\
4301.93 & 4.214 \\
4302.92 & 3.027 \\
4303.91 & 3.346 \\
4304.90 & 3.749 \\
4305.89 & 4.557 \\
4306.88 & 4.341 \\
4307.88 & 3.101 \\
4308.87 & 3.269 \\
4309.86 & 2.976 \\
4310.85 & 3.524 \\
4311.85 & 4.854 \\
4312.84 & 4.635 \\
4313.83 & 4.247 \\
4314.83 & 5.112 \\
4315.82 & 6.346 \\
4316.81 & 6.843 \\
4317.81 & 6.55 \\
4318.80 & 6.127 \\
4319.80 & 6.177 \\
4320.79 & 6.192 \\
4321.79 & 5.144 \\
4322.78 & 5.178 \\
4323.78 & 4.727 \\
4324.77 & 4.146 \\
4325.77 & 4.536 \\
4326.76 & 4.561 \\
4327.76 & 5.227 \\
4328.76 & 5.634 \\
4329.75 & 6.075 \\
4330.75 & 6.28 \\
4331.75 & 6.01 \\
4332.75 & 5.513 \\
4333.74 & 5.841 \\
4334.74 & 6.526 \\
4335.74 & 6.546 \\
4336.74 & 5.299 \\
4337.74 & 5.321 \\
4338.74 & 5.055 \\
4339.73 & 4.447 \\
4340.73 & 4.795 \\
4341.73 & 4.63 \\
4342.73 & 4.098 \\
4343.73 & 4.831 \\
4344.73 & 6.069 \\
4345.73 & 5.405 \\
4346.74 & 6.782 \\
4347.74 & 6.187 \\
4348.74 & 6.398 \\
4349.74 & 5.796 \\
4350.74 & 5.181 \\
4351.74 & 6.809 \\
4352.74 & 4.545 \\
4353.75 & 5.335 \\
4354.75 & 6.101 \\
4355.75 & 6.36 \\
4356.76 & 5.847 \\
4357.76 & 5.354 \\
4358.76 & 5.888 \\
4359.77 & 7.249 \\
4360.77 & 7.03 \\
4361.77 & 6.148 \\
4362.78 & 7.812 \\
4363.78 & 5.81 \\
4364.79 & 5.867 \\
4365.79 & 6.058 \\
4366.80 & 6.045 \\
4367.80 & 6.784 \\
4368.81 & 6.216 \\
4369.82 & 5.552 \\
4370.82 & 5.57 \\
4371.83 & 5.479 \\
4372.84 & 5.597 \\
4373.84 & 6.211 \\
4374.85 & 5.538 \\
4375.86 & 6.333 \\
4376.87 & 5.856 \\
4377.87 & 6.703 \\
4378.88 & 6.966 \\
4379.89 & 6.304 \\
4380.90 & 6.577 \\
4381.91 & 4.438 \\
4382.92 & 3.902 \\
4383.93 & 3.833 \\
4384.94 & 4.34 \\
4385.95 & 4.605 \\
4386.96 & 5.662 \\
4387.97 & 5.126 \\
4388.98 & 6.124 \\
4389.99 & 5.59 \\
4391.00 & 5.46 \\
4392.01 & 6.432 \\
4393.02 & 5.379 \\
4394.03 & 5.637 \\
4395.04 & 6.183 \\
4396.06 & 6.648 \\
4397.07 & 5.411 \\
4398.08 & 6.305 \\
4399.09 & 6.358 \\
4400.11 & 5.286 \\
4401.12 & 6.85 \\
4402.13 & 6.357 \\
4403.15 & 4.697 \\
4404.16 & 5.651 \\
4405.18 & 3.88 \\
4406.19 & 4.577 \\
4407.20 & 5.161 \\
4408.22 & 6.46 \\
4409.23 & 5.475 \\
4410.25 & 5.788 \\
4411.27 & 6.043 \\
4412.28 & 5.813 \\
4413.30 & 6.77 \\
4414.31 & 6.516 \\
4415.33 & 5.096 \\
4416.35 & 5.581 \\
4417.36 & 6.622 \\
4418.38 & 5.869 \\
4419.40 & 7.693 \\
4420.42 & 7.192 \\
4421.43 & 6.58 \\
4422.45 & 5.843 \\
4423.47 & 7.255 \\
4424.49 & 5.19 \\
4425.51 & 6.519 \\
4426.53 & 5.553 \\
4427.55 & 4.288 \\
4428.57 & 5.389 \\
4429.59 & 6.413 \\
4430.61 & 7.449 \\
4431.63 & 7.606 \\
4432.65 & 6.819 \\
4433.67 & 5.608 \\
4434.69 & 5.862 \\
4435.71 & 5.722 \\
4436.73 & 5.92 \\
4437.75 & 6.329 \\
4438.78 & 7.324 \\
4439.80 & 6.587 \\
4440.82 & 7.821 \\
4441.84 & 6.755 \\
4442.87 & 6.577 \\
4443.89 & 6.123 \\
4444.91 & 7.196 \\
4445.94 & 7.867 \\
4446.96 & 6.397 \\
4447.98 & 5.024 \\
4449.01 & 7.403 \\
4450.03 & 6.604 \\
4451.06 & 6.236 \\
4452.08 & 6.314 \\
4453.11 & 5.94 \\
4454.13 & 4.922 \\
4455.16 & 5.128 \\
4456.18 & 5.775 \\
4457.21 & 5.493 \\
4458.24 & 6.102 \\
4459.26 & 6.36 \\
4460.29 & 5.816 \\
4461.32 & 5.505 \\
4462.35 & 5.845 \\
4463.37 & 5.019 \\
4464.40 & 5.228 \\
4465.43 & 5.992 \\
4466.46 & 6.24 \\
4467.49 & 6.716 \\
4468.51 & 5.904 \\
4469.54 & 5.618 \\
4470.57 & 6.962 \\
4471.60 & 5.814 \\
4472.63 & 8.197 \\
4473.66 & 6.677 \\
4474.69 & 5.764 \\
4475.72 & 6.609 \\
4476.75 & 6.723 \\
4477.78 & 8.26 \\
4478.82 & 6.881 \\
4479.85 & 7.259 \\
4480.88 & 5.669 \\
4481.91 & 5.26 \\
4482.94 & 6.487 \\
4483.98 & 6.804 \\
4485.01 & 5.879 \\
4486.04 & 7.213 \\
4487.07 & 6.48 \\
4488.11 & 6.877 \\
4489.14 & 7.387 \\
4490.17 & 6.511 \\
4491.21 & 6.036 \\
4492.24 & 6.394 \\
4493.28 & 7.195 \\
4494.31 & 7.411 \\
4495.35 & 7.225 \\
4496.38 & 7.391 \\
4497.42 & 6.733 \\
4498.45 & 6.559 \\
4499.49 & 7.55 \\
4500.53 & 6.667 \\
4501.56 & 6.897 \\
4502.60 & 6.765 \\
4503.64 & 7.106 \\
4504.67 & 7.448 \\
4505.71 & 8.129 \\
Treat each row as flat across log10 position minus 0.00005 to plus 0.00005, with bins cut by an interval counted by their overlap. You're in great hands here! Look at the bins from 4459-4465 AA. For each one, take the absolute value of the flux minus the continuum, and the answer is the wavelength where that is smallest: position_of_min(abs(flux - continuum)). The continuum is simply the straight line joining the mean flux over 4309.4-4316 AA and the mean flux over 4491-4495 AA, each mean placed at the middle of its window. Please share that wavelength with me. 4459.26 AA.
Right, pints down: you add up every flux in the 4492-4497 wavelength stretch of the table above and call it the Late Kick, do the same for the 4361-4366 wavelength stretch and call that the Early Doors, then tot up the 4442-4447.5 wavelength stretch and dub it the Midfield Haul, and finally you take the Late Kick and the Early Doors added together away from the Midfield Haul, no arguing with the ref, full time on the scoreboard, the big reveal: -33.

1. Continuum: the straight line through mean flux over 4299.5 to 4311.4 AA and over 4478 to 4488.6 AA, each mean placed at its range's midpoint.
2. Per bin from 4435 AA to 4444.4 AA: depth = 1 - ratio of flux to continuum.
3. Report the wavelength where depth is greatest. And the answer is 4435.71 AA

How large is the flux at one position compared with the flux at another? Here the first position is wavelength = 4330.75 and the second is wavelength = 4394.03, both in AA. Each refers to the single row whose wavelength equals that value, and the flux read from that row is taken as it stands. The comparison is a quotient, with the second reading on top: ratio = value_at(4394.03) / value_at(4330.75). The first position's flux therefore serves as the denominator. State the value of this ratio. 0.90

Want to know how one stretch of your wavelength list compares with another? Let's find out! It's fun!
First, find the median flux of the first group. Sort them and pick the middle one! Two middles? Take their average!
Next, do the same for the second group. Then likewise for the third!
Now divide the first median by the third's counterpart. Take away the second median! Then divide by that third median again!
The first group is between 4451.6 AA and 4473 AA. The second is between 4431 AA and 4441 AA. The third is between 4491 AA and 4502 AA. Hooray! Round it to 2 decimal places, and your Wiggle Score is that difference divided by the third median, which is -0.81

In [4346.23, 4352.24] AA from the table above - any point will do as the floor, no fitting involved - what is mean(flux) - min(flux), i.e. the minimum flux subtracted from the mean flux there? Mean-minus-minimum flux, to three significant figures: 1.01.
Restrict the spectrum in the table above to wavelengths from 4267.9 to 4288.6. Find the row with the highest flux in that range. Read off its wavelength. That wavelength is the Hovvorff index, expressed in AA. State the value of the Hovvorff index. 4287.10 AA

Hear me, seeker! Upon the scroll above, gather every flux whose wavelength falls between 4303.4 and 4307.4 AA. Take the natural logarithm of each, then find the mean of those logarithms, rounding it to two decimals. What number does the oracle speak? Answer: 1.38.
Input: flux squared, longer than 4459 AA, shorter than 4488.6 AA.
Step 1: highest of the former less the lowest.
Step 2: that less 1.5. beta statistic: 42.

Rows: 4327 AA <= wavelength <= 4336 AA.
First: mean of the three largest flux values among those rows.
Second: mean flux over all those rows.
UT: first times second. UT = 38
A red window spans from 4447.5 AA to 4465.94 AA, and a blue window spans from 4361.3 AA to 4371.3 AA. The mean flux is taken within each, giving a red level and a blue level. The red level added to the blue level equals 12.0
